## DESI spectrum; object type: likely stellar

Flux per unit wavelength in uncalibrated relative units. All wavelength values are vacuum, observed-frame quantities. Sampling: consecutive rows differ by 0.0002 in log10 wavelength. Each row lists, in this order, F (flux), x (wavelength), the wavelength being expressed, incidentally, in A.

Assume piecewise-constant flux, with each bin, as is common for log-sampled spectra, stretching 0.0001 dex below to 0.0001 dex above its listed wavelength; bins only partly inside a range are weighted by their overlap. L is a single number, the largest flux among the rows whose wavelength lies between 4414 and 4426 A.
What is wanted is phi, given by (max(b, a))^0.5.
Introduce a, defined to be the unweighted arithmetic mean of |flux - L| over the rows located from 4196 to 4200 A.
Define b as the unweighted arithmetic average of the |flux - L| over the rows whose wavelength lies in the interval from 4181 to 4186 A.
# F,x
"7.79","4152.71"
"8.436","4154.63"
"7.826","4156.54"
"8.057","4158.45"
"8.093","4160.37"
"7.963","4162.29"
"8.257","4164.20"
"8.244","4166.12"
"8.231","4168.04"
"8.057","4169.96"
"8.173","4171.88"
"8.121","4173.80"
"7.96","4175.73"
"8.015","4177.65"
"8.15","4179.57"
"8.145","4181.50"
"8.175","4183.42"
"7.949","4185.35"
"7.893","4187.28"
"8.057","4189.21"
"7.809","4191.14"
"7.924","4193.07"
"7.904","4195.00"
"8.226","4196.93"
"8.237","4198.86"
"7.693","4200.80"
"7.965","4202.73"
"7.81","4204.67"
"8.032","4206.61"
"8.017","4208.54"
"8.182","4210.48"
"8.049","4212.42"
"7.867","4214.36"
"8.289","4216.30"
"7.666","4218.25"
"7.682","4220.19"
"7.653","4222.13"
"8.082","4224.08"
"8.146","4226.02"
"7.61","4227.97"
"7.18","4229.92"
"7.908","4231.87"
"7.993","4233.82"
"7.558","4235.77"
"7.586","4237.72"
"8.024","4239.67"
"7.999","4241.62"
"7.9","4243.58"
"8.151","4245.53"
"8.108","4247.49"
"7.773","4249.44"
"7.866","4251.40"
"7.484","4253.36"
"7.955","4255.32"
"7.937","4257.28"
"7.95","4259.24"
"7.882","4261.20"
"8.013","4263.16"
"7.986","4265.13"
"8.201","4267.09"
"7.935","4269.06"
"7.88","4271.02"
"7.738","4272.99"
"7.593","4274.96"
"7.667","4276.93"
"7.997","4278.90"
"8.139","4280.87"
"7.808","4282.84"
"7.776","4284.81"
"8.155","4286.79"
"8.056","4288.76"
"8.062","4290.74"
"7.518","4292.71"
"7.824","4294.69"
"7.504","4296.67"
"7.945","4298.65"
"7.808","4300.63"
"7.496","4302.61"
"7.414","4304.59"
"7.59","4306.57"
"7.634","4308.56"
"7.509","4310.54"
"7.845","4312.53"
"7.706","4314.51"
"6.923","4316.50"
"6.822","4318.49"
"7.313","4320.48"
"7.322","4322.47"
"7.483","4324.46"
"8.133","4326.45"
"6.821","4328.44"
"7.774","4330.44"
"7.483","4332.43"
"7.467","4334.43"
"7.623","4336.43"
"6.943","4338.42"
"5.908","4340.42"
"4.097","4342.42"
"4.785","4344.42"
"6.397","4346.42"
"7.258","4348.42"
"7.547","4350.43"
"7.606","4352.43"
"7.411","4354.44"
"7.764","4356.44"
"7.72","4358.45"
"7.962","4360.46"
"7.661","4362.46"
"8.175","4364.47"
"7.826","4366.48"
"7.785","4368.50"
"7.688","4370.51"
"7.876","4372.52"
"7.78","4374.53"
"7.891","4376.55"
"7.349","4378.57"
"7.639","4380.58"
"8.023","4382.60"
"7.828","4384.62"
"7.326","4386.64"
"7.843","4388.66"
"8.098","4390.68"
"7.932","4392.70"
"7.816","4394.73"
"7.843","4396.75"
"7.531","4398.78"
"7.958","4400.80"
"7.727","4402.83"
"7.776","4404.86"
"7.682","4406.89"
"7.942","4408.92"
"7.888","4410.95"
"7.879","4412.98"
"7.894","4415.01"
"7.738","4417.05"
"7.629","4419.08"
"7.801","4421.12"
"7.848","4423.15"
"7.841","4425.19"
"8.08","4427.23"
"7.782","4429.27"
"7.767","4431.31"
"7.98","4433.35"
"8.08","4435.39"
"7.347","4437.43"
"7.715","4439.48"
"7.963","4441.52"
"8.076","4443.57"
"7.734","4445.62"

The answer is 0.58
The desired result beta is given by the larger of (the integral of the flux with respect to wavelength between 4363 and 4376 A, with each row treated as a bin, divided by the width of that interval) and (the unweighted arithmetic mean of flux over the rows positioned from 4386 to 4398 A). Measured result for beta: 7.85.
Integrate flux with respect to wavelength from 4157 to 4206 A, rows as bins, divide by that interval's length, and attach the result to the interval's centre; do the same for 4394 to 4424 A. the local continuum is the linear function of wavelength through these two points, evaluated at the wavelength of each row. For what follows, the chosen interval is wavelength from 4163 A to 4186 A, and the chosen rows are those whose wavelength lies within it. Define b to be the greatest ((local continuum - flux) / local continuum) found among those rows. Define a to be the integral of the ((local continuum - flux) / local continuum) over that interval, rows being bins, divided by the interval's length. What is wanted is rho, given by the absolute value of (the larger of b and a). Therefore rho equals 0.011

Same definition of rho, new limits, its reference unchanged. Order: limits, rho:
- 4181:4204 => 0.041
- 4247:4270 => 0.060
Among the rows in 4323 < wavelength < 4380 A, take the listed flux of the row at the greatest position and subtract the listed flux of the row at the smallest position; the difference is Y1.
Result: -0.13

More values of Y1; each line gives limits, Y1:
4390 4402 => -0.14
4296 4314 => 0.34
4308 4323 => -0.31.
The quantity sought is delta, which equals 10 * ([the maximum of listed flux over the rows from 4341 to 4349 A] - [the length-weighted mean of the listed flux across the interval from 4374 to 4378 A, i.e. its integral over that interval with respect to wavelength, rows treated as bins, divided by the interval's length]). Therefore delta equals -5.1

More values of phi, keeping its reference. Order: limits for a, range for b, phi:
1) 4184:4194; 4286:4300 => 0.46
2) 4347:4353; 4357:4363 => 0.65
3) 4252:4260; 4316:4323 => 0.89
